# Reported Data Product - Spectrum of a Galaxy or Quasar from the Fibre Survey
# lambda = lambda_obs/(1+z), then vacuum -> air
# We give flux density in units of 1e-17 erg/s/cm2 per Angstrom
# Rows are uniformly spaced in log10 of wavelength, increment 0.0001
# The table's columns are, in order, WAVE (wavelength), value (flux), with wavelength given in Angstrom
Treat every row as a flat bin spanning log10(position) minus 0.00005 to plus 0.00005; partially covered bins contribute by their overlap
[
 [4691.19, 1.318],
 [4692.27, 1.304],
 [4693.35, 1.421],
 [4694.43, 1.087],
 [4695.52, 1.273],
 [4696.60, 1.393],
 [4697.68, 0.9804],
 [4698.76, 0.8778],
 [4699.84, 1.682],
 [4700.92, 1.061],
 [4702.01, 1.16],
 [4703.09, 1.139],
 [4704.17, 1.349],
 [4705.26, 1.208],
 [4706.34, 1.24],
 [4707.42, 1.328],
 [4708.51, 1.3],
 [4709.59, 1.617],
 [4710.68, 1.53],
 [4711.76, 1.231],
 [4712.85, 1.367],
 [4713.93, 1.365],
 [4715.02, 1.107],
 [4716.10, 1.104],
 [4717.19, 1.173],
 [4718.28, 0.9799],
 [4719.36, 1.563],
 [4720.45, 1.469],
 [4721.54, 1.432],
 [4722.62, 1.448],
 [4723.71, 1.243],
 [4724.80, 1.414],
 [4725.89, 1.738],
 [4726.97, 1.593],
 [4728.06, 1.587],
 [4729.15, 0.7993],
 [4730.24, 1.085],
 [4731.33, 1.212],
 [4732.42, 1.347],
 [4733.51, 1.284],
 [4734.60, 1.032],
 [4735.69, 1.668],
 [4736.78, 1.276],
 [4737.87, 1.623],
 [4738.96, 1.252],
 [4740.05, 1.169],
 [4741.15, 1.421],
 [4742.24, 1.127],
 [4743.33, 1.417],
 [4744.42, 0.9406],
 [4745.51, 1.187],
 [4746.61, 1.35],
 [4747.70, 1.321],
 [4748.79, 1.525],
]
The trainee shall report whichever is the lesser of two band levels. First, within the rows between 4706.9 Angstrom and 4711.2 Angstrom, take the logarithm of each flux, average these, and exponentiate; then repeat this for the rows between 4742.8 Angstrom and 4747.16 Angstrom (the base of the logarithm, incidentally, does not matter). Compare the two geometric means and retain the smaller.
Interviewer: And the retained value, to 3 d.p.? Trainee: 1.209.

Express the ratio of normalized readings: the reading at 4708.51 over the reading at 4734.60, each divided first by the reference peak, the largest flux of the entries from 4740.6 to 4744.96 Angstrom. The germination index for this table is 1.26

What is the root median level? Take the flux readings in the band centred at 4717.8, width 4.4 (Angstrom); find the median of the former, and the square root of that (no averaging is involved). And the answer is 1.07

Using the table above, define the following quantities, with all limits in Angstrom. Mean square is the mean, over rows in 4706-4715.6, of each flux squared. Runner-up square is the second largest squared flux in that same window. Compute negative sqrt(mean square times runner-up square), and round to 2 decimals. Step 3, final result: -2.07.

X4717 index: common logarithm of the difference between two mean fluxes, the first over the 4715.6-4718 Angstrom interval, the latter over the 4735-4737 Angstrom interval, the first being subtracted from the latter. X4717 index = -0.5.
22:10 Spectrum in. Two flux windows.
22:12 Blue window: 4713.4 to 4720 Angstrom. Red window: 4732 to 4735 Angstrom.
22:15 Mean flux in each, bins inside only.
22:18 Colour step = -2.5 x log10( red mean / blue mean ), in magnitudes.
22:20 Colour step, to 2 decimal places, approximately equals -0.01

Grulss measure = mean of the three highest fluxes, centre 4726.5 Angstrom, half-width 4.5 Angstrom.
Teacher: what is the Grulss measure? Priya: 1.64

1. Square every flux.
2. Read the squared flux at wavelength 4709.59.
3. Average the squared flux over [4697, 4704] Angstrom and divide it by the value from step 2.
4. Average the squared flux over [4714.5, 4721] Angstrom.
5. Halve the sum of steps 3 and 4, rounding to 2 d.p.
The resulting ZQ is 1.05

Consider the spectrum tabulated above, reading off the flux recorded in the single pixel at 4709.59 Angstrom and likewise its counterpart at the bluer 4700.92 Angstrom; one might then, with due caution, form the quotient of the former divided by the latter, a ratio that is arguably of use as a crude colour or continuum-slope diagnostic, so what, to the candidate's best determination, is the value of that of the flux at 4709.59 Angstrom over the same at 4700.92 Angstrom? 1.5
